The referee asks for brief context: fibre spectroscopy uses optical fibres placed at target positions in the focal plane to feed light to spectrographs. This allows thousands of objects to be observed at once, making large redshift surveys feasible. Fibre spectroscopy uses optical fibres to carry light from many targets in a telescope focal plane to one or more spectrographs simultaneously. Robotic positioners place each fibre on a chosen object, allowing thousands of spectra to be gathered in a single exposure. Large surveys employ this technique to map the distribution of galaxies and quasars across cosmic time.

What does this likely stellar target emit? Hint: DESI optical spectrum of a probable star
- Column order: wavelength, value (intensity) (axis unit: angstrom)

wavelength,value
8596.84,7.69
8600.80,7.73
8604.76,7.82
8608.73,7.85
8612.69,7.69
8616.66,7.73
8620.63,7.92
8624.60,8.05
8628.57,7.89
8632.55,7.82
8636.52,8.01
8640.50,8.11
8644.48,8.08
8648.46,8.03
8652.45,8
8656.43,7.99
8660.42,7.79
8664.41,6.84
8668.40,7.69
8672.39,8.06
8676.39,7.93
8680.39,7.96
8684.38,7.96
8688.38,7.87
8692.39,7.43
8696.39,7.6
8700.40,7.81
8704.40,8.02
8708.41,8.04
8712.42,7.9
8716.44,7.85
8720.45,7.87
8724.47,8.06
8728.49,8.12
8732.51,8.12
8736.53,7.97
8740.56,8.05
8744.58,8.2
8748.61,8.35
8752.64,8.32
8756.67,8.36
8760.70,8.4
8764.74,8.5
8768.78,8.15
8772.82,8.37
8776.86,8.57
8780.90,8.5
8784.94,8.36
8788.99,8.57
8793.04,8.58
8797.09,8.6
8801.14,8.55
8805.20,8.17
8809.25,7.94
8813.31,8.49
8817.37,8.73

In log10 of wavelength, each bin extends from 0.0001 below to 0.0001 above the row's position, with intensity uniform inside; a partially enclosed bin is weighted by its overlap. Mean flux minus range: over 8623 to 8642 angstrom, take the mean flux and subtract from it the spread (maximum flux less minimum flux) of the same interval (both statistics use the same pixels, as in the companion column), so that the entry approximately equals 7.7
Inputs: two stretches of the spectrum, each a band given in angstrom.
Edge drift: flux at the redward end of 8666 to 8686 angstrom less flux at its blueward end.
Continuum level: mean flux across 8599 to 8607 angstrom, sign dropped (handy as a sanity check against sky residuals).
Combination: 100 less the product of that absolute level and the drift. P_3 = 97.9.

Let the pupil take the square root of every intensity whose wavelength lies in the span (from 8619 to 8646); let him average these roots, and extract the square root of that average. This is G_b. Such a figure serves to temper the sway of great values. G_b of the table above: 1.68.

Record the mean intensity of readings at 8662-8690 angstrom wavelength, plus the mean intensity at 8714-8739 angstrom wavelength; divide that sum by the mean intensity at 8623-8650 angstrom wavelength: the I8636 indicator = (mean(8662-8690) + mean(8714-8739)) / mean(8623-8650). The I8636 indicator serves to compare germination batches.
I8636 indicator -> 1.97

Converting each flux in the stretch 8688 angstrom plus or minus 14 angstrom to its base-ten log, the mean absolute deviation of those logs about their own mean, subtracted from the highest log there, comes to 0.892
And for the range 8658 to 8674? 0.884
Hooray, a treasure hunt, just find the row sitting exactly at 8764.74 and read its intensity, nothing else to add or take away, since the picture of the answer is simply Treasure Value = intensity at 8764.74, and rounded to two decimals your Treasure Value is 8.50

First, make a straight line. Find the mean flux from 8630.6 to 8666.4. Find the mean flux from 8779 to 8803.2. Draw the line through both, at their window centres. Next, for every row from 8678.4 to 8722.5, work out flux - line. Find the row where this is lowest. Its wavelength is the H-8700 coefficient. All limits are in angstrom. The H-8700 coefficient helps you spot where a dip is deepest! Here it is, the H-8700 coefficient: 8692.39 angstrom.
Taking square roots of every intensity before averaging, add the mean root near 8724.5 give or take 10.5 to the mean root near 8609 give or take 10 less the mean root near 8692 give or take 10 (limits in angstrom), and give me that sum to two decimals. 2.83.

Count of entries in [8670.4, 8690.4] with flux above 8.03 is 1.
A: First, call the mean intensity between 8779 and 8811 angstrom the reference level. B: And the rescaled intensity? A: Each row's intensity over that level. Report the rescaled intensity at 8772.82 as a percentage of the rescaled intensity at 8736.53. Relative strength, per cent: 105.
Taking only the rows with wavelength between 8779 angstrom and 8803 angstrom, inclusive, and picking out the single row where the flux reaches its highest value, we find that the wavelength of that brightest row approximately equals 8797.09 angstrom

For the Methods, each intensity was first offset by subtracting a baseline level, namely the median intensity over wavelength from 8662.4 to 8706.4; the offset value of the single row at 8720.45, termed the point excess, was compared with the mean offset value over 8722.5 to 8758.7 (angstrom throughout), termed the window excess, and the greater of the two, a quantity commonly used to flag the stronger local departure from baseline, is 0.3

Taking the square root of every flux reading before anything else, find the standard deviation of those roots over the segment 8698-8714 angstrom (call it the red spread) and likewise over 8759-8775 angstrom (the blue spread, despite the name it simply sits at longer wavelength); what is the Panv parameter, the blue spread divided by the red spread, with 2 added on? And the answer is 3.3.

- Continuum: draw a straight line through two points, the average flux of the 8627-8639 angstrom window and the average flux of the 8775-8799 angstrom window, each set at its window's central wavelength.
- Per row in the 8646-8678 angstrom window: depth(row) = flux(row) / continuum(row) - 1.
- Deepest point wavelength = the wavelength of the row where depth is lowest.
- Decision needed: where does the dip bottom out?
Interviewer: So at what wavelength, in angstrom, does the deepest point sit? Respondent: 8664.41 angstrom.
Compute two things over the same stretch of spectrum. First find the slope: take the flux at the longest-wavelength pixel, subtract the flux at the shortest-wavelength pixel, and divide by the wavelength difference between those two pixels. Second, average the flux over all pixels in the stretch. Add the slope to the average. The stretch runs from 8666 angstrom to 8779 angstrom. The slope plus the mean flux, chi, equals 8.06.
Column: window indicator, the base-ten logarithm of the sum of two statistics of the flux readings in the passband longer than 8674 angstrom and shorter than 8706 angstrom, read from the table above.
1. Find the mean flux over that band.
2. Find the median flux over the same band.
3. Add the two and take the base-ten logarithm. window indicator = 1.197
